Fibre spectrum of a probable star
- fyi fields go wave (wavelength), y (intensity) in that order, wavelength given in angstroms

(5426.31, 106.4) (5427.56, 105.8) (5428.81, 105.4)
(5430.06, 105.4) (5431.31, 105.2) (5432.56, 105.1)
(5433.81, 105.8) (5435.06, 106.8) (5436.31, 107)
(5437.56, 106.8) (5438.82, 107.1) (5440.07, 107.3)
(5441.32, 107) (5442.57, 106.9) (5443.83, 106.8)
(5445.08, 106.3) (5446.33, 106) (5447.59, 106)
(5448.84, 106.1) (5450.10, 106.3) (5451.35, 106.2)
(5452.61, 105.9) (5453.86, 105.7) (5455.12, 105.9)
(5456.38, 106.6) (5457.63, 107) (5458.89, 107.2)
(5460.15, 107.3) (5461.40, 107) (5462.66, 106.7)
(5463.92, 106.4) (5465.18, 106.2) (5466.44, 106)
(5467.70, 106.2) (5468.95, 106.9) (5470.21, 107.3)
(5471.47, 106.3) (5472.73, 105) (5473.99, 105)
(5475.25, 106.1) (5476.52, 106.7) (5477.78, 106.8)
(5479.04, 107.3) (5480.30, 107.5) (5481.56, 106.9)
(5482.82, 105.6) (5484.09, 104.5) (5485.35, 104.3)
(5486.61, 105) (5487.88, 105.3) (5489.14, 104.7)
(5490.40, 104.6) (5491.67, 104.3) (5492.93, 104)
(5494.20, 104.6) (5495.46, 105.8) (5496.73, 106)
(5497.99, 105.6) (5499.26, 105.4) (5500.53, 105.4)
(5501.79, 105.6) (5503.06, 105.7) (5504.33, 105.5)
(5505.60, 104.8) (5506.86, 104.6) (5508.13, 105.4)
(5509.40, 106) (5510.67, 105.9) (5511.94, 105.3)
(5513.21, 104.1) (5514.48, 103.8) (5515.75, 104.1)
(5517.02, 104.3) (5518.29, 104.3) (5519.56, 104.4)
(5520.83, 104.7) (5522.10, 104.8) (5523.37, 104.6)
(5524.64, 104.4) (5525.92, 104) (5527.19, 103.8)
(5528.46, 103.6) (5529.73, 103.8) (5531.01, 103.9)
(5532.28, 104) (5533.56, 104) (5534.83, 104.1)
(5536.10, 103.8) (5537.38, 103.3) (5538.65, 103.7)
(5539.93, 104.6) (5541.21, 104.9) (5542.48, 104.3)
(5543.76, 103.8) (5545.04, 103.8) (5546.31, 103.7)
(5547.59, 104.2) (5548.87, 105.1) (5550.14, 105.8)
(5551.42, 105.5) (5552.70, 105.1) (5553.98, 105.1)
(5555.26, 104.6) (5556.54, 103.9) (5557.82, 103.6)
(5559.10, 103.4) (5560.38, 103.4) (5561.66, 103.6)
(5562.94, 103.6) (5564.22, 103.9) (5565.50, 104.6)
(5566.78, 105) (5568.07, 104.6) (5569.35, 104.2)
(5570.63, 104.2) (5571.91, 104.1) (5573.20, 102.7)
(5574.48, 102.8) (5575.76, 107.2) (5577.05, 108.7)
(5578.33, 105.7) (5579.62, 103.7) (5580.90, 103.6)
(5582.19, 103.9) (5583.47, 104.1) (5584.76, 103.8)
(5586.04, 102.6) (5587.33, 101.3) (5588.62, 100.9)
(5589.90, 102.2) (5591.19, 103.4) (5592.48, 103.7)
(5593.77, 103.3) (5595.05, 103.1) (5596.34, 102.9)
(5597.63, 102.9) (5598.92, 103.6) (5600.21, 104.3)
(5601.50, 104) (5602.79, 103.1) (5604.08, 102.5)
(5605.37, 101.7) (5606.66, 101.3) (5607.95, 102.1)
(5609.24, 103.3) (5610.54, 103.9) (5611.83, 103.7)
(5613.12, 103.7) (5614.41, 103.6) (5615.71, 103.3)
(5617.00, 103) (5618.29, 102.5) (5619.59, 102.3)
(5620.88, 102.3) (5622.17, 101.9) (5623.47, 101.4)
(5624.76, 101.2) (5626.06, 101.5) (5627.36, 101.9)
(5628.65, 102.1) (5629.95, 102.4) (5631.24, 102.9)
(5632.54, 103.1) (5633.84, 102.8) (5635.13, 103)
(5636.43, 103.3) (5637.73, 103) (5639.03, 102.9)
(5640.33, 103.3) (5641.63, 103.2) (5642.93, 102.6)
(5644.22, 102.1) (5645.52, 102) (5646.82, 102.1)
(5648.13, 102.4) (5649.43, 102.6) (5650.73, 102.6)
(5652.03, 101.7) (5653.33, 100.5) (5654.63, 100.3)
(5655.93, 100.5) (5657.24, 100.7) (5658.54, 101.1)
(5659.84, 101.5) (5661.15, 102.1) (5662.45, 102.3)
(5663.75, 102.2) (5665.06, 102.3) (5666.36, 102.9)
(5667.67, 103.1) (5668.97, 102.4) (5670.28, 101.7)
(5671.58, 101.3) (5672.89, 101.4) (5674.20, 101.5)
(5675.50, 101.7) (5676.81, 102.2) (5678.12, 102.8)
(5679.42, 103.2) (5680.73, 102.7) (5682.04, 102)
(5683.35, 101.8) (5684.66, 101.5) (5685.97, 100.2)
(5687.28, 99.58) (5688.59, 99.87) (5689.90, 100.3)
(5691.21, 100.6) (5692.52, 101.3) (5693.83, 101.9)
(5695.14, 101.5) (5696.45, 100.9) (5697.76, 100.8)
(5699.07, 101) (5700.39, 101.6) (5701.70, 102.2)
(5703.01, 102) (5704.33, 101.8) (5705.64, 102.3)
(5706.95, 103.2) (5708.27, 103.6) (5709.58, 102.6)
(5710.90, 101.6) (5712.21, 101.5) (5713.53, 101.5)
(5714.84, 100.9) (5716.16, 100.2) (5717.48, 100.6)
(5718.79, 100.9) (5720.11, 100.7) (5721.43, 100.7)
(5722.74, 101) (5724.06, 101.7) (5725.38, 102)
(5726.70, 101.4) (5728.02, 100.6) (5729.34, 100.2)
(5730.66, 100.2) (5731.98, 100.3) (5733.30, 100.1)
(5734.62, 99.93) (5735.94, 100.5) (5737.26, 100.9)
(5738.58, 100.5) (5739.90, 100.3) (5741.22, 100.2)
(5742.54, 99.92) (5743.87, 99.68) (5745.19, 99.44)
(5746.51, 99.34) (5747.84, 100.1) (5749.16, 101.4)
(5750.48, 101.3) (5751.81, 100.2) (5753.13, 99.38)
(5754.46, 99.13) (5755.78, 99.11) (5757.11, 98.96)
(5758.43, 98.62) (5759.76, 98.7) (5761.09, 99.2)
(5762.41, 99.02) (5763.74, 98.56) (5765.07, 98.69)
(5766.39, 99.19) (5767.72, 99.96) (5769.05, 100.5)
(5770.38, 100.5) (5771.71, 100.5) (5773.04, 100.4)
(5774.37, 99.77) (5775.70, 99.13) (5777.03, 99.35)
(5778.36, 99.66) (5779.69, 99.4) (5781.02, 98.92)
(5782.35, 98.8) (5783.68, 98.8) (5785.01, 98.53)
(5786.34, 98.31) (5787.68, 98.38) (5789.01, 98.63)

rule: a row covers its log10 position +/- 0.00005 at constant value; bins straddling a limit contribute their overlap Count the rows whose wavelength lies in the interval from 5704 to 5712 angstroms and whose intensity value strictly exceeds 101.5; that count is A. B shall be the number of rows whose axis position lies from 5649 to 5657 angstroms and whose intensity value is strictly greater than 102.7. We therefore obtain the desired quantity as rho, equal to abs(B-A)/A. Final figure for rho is 1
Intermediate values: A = 6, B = 0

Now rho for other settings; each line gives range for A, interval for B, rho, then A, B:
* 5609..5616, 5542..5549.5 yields 0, 6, 6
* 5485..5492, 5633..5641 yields 0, 6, 6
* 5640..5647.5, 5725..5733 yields 1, 6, 0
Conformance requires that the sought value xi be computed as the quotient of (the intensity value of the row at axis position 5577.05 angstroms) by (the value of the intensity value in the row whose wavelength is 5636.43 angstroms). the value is 1.05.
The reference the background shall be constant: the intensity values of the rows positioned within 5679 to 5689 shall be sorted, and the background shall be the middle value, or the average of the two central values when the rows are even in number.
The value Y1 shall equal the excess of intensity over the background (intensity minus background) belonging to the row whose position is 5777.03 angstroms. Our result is -2.3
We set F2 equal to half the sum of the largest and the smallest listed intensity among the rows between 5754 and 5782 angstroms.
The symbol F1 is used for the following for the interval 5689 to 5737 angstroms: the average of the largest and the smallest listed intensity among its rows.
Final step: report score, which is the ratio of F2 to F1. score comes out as 0.98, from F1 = 102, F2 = 100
